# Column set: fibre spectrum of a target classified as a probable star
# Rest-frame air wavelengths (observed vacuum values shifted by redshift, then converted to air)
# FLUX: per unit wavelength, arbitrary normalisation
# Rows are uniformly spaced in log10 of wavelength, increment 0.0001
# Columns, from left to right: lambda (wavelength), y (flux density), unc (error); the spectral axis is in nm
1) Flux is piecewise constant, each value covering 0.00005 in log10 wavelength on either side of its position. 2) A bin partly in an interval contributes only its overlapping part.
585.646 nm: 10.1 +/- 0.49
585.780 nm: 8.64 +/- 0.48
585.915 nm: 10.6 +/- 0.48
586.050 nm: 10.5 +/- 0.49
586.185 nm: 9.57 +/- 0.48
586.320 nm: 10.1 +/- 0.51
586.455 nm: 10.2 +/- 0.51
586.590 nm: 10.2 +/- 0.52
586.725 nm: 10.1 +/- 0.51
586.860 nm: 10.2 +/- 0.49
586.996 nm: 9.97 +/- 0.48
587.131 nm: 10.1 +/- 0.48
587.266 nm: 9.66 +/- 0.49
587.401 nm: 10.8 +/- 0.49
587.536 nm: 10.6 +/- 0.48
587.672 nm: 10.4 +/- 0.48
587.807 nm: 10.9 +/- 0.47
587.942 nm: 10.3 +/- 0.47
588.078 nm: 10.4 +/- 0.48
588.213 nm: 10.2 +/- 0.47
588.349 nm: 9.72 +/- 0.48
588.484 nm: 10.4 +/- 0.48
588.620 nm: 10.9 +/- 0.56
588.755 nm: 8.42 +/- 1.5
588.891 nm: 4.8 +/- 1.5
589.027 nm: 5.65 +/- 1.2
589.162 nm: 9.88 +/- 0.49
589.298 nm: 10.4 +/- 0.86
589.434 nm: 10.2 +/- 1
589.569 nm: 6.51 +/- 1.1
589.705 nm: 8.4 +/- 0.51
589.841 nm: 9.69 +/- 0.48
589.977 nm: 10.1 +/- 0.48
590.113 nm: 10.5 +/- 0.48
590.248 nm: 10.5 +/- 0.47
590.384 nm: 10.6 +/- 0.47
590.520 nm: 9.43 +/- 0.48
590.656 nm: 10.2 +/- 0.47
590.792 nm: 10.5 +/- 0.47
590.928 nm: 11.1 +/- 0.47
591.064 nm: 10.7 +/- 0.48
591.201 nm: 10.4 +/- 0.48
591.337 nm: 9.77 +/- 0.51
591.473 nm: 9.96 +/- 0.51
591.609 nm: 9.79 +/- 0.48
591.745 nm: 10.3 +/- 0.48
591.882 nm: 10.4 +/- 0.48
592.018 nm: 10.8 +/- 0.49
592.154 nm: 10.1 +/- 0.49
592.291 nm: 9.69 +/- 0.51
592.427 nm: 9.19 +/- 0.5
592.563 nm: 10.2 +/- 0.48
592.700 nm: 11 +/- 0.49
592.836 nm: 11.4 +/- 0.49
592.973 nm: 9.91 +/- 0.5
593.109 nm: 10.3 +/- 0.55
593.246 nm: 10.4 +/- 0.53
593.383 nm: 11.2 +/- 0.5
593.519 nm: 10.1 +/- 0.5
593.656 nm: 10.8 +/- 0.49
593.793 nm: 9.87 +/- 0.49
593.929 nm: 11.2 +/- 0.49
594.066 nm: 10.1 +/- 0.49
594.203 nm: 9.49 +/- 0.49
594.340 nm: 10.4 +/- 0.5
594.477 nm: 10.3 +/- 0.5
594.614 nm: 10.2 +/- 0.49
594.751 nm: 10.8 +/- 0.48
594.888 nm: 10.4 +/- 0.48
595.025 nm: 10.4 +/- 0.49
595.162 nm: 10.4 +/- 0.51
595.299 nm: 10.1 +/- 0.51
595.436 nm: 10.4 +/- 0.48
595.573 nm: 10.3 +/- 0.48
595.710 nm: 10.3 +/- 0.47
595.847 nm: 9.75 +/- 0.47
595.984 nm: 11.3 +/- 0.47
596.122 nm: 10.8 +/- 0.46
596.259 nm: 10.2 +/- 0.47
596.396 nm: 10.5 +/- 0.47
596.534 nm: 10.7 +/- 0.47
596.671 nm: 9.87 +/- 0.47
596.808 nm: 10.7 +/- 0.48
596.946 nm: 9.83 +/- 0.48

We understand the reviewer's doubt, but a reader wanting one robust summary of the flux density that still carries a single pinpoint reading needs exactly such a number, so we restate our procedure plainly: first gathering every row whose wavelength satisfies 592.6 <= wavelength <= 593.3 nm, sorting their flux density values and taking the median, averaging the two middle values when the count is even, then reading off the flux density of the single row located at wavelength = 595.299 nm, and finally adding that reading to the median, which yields 20.5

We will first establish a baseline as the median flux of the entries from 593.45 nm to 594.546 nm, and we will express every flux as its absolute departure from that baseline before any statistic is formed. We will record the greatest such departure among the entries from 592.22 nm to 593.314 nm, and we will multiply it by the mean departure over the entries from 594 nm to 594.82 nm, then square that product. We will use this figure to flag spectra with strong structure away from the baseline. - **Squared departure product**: 0.117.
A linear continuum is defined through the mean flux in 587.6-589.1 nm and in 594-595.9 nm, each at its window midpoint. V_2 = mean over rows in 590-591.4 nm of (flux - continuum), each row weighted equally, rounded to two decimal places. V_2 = 0.74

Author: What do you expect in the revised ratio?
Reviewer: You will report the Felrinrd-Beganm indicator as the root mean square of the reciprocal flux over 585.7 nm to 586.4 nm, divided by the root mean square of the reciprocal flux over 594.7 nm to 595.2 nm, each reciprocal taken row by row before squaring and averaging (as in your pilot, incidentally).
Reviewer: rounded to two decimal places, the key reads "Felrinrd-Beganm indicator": 1.07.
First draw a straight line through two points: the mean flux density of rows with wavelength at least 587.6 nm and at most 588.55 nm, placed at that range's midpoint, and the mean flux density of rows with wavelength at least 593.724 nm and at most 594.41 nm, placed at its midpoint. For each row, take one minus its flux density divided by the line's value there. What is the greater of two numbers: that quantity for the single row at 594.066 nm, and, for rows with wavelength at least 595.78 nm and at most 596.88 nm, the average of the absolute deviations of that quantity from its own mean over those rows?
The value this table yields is 0.040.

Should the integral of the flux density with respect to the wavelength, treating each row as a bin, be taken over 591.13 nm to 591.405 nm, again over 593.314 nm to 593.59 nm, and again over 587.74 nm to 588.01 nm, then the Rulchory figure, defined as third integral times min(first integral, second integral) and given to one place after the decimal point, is 7.9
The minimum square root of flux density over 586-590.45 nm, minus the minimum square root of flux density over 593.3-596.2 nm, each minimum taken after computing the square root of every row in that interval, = -0.89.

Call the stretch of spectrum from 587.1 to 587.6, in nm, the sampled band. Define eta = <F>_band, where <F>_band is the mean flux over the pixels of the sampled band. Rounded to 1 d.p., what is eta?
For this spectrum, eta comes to 10.3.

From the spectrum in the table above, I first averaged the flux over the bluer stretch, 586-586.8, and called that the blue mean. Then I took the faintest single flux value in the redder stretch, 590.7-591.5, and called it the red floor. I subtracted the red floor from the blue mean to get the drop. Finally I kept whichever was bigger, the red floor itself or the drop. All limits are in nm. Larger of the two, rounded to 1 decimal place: 9.8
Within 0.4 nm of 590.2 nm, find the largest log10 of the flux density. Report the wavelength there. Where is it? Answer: 590.384 nm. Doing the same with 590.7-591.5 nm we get 590.928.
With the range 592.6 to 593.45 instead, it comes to 592.836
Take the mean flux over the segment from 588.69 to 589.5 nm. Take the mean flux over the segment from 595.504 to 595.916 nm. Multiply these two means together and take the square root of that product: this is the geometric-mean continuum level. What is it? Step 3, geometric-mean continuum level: 9.12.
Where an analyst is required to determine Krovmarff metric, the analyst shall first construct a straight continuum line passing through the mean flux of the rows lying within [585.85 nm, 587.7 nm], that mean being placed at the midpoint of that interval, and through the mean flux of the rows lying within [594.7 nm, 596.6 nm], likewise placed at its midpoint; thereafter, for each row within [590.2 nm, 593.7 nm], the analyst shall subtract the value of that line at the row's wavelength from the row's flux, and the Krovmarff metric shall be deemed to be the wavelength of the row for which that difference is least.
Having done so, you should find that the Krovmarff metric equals 592.427 nm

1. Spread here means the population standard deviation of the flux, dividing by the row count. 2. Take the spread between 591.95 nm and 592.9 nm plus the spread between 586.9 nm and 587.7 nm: 1.10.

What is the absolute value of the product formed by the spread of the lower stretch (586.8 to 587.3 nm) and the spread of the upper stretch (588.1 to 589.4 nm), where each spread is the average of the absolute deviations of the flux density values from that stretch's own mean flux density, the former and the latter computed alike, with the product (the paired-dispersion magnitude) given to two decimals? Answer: 0.29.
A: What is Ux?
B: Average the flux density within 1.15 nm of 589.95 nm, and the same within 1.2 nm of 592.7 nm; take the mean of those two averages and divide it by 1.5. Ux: 6.56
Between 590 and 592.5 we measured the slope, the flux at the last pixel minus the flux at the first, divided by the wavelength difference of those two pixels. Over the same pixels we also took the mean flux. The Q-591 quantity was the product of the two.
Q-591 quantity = -6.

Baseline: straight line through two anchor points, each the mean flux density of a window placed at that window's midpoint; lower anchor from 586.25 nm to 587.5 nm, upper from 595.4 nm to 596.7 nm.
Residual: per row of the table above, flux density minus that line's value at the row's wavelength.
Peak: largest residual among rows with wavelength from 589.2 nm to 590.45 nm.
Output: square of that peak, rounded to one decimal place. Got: 0.1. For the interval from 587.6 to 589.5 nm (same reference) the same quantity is 0.5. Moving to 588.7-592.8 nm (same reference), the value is 0.7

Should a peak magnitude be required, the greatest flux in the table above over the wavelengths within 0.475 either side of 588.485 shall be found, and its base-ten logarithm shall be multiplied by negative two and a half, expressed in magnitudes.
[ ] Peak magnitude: -2.59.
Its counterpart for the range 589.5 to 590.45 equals -2.56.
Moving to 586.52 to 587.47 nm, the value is -2.58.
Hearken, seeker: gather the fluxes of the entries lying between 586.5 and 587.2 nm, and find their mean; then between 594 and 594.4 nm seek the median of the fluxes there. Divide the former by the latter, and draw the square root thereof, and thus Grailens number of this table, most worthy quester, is 1.001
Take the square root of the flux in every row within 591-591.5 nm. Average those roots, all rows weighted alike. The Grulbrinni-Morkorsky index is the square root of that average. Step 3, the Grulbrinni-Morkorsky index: 1.79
